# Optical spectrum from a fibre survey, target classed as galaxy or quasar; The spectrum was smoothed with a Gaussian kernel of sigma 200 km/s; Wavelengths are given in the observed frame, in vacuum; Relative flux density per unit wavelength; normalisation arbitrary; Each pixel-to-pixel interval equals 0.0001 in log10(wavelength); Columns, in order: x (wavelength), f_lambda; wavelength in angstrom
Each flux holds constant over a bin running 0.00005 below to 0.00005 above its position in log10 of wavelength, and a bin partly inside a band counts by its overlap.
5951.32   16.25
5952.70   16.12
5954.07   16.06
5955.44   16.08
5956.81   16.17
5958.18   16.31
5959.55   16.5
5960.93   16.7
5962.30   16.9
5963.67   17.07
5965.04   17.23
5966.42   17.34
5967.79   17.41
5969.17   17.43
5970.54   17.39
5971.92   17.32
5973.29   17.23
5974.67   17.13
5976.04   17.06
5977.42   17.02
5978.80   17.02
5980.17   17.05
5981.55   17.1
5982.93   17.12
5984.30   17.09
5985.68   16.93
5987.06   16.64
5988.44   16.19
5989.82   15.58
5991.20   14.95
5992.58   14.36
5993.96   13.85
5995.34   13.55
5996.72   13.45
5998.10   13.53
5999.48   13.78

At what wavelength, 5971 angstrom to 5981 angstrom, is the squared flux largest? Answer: 5971.92 angstrom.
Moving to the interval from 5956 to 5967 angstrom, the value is 5966.42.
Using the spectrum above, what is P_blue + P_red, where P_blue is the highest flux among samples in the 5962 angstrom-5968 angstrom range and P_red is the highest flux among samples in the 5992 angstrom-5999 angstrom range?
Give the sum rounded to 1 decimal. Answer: 31.8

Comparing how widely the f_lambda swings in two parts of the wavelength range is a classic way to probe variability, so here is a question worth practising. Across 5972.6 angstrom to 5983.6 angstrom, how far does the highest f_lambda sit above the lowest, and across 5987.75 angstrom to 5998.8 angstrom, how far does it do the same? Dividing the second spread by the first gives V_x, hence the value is 13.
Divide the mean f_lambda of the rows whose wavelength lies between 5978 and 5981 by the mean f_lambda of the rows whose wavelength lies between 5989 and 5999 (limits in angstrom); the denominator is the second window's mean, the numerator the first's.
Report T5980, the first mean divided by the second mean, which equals 1.20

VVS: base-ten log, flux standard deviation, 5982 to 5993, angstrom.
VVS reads 0.0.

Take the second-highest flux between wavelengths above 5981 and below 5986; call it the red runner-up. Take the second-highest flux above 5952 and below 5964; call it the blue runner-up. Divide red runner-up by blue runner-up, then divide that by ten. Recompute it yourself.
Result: 0.1012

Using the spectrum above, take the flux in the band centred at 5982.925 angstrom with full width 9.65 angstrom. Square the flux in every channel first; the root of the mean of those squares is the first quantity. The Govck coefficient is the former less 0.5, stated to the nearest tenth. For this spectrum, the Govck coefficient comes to 16.5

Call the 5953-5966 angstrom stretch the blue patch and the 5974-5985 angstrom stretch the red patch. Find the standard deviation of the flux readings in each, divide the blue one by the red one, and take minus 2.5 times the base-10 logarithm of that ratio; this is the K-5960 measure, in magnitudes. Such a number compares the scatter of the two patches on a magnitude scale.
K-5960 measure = -3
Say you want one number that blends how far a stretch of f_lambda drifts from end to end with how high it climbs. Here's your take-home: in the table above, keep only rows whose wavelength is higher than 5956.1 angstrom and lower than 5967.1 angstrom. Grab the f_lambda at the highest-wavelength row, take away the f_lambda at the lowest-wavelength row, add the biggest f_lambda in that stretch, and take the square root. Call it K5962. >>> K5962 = 4.3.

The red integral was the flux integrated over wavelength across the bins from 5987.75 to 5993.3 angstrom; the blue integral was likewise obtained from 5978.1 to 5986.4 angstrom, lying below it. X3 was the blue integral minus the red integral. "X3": 57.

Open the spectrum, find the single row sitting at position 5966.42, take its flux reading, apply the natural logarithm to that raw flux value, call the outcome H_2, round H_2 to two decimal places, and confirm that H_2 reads 2.85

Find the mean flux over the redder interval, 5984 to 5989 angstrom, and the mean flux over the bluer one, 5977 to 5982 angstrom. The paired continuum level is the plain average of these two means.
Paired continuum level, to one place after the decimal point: 16.9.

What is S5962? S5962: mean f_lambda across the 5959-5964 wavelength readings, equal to 16.8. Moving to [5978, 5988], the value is 17.0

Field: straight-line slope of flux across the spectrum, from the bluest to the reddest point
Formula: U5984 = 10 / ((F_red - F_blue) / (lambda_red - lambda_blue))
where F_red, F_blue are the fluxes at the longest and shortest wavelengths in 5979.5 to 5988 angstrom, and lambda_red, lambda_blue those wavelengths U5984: -168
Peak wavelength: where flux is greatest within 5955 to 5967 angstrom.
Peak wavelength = 5966.42 angstrom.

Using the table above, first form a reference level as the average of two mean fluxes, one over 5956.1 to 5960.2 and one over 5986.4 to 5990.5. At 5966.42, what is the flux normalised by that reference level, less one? 0.068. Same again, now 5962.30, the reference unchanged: 0.041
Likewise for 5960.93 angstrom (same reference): 0.029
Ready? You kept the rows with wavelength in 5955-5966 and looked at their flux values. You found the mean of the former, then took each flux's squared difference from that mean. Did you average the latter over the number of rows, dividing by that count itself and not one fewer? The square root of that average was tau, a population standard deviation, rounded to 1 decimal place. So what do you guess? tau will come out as 0.4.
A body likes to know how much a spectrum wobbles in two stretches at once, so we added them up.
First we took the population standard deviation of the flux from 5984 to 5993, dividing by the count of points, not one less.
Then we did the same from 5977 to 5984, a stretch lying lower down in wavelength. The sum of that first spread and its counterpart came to 1.00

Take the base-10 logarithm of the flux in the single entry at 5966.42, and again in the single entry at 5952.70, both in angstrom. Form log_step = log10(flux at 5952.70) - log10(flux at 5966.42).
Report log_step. -0.03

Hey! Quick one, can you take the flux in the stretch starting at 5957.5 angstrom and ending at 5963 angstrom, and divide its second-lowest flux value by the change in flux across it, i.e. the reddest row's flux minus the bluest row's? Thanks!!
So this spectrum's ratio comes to 28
